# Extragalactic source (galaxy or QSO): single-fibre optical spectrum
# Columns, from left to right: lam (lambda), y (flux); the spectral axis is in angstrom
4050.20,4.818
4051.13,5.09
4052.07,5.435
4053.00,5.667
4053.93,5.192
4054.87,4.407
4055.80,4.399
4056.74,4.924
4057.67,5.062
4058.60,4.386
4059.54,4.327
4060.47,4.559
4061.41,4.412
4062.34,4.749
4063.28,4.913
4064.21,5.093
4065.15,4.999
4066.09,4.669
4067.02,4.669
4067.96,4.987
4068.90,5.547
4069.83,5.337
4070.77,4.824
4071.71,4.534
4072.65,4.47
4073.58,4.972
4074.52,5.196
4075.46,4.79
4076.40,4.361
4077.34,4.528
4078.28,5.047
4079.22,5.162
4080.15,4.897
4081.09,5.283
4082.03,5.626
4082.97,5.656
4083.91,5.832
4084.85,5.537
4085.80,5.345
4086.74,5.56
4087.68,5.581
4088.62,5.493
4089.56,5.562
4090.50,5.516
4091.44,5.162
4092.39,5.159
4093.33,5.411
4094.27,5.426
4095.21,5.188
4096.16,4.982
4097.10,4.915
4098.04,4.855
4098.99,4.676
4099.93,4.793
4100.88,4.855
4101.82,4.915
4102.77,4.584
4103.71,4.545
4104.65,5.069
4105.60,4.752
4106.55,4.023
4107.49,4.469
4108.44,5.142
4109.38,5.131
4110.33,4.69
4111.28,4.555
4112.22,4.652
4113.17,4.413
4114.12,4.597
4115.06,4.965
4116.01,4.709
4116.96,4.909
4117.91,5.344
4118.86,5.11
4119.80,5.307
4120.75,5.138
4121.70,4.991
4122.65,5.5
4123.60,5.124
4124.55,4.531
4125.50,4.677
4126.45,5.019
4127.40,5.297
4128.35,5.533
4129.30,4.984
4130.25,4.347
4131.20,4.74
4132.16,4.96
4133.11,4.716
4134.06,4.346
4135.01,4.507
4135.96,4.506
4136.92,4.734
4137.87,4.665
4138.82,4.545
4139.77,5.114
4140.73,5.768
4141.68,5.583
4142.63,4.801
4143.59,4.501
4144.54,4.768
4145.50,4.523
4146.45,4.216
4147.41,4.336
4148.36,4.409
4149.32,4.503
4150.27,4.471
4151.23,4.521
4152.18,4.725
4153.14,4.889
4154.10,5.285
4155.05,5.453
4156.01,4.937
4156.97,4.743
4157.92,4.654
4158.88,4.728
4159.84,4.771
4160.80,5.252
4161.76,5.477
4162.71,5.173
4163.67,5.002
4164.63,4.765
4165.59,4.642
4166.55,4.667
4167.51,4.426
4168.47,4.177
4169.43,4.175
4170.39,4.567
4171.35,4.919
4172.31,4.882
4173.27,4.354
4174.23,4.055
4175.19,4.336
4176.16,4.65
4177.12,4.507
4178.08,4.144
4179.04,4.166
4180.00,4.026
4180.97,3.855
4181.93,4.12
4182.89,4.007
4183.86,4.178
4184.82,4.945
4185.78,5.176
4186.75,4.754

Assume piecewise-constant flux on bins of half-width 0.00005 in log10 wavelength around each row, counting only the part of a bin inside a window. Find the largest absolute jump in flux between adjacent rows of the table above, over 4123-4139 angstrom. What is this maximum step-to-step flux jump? 0.64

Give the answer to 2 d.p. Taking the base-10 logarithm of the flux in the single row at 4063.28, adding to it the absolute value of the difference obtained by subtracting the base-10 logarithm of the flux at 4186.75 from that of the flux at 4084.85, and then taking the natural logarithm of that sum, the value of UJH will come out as -0.28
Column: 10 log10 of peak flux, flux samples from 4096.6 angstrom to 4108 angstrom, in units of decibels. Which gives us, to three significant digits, 7.05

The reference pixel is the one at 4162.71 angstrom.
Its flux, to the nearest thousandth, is 5.173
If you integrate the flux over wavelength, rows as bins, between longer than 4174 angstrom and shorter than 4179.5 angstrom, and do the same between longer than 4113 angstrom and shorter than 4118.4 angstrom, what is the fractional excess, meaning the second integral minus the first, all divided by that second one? 0.09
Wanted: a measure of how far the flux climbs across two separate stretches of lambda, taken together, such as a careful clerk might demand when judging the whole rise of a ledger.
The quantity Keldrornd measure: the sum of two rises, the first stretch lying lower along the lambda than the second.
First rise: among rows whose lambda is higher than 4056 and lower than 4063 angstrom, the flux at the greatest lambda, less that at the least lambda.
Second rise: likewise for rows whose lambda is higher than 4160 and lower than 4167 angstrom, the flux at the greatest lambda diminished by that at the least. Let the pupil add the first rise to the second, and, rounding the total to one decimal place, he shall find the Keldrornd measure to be -0.8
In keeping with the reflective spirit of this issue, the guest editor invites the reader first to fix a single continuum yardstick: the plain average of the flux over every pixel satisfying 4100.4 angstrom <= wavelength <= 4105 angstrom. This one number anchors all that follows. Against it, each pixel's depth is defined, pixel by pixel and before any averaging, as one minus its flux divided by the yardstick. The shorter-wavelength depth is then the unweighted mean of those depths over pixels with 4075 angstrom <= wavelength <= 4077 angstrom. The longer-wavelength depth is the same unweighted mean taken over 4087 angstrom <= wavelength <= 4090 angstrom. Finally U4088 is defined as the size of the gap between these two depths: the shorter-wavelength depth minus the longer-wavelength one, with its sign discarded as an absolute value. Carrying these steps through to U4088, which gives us 0.20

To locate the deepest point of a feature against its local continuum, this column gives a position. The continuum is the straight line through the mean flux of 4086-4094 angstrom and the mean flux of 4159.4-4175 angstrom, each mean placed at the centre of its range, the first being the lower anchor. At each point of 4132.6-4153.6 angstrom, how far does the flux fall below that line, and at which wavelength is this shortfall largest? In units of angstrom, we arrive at 4146.45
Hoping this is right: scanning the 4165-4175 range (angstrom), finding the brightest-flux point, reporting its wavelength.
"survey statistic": 4171.35 angstrom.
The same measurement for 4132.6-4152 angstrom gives 4140.73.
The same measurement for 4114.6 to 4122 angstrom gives 4117.91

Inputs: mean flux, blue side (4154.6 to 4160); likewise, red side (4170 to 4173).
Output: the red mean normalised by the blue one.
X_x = 0.98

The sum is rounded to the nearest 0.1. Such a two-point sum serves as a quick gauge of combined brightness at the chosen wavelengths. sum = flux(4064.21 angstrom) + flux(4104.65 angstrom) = 10.2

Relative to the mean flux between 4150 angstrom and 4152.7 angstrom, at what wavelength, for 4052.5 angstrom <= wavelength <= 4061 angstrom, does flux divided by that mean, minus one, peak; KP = 4053.00 angstrom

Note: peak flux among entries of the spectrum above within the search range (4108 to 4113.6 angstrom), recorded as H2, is 5.142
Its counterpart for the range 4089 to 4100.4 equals 5.562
